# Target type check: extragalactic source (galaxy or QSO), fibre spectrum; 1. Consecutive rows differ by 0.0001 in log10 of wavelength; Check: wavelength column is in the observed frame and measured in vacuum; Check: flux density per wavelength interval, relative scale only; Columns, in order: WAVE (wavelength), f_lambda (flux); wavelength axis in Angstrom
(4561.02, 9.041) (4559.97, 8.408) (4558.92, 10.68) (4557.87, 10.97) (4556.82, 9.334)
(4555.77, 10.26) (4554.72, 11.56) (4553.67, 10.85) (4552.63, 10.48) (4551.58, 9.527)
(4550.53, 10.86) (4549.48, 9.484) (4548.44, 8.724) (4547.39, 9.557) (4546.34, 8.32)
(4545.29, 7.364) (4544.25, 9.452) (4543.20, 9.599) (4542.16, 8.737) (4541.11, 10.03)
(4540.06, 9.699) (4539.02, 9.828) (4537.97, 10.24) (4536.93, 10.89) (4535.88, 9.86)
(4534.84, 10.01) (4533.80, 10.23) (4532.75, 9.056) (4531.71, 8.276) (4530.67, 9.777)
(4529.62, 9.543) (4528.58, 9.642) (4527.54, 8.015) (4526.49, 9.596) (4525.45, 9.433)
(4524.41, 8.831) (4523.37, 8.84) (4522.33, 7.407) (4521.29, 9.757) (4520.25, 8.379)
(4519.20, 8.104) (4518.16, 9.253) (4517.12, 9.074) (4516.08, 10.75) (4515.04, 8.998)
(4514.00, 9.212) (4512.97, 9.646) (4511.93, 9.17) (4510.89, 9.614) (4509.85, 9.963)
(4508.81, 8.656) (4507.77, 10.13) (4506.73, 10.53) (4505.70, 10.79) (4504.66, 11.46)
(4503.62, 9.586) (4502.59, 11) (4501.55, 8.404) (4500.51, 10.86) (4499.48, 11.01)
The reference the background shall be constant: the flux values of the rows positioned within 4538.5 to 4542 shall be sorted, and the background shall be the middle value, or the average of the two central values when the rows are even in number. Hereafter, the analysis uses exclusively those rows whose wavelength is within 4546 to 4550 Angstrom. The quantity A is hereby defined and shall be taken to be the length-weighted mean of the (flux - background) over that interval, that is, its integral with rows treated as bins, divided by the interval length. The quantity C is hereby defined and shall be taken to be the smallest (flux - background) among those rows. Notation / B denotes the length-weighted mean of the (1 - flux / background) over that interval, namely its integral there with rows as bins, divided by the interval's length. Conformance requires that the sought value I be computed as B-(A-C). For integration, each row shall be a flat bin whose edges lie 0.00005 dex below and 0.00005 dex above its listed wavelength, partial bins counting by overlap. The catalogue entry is -0.65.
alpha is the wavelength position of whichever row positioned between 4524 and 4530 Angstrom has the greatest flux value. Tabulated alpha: 4528.58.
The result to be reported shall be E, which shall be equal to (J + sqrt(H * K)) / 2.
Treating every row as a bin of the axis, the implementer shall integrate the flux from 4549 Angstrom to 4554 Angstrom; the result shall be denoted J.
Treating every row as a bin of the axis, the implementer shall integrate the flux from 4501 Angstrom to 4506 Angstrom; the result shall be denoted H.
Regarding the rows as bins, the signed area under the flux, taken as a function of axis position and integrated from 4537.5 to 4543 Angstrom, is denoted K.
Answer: 51.7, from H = 51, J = 51.1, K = 53.3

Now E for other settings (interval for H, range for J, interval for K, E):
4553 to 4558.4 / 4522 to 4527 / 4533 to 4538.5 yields 50.5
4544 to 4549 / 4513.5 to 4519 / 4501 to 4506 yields 49.3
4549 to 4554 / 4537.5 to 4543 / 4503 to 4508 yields 52.6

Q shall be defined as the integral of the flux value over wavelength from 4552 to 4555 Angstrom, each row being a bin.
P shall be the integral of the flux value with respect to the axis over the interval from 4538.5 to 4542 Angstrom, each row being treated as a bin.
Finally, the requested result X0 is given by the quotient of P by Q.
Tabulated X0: 1.04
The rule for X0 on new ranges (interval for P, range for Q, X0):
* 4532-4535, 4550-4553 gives 0.94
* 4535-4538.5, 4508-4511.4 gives 1.12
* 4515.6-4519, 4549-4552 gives 1.08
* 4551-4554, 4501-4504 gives 1.06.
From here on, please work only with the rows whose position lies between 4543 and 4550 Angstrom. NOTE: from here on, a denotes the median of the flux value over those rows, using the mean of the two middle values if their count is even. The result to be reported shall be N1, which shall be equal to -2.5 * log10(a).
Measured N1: -2.44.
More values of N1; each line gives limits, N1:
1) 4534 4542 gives -2.50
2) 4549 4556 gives -2.55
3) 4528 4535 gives -2.46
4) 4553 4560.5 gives -2.57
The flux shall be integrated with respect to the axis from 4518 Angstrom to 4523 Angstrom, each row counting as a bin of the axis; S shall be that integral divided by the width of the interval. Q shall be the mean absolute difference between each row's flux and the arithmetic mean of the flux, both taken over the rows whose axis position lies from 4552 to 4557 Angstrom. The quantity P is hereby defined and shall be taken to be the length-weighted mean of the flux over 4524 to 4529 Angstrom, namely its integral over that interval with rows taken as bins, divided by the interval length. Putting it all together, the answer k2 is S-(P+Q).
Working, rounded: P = 9.1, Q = 0.57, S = 8.5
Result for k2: -1.1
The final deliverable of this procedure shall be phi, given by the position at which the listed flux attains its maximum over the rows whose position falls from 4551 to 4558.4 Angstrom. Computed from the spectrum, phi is 4554.72 Angstrom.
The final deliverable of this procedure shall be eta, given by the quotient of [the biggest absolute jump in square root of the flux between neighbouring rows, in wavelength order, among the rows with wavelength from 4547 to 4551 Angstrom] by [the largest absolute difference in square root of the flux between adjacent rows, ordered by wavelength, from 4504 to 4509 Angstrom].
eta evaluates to 0.90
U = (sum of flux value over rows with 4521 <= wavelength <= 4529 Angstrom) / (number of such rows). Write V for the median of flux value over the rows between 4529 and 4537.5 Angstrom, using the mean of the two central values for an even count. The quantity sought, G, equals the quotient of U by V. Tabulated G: 0.91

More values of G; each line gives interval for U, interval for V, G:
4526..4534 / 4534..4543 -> 0.93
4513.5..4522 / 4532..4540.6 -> 0.93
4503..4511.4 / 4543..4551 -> 1.07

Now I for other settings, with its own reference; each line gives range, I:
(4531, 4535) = -1.03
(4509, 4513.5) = -0.33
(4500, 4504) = -1.58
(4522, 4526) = -1.17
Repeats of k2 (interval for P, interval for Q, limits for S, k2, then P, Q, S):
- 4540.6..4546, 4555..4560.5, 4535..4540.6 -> 0.2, 9.0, 0.85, 10.1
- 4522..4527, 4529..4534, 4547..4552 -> 0.2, 8.9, 0.57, 9.6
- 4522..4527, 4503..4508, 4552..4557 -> 1.2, 8.9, 0.51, 10.6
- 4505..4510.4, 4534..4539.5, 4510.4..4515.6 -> -1.0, 10.1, 0.32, 9.3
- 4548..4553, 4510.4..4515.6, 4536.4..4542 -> 0.0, 9.8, 0.24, 10.0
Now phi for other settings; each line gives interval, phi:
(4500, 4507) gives 4504.66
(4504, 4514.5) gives 4504.66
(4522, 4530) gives 4528.58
